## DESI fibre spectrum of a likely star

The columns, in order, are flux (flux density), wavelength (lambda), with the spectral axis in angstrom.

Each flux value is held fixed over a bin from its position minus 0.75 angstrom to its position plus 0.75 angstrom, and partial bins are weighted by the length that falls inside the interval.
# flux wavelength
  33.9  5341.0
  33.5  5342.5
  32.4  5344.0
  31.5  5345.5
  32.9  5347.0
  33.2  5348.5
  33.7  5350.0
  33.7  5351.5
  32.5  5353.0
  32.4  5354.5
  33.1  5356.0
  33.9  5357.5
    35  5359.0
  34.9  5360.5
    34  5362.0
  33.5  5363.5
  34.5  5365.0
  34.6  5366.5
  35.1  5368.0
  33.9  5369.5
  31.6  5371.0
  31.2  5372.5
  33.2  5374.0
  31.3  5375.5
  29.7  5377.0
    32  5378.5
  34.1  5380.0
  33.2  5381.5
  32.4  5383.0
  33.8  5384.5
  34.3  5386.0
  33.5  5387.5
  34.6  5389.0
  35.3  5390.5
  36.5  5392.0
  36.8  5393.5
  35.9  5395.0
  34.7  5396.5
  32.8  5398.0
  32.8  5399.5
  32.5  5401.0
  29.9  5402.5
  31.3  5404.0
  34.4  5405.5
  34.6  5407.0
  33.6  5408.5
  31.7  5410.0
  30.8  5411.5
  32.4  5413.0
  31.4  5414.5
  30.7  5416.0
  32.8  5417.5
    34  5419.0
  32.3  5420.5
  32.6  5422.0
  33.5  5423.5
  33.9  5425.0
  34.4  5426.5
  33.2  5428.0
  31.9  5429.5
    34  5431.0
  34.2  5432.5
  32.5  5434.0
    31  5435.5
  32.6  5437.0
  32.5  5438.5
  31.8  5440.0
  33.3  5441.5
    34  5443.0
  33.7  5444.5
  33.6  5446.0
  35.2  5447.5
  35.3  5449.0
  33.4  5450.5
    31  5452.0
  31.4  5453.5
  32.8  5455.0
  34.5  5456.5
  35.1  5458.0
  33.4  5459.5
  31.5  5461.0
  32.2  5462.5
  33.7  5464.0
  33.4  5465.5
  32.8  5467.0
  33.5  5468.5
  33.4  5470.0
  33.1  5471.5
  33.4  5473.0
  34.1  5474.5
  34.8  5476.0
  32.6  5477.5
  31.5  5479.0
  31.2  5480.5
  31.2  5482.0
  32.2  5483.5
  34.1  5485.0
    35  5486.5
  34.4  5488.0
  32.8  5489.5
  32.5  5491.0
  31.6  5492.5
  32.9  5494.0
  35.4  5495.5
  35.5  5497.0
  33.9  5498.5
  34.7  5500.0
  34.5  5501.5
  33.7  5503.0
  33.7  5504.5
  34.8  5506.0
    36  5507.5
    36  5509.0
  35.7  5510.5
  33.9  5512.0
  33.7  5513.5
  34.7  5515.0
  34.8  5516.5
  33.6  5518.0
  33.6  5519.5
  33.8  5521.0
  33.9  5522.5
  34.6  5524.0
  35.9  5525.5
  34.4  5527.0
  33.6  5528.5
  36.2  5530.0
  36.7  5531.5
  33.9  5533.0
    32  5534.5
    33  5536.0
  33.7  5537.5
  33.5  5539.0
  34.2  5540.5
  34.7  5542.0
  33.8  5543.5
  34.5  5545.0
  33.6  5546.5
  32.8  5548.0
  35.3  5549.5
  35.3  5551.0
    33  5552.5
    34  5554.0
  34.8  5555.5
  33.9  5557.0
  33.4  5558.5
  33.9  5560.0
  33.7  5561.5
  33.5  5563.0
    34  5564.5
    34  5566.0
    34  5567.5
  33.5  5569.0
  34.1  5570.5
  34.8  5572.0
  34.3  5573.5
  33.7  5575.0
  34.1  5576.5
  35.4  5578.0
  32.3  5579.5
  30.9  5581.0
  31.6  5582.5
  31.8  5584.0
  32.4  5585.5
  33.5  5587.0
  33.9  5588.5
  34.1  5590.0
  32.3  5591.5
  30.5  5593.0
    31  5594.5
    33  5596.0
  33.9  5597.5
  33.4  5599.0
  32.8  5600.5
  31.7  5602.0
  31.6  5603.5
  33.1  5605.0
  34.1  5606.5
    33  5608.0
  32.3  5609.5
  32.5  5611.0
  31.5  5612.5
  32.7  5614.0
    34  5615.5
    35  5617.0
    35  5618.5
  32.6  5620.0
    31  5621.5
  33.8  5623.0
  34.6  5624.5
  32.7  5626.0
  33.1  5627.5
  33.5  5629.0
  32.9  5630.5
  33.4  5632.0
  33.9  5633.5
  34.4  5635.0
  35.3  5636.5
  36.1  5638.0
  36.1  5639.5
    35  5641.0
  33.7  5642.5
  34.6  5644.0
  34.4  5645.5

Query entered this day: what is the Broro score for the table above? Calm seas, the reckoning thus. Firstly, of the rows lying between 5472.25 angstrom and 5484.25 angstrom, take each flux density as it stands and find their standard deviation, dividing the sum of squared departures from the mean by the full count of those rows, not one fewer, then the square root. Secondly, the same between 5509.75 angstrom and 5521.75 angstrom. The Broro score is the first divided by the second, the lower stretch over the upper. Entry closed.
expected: 1.8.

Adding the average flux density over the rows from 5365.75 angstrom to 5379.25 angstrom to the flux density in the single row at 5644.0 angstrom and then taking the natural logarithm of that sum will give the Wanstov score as 4.21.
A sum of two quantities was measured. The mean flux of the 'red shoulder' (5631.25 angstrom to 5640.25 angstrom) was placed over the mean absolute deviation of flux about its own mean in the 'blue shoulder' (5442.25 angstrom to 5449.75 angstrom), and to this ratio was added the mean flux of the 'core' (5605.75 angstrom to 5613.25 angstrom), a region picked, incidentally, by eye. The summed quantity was 82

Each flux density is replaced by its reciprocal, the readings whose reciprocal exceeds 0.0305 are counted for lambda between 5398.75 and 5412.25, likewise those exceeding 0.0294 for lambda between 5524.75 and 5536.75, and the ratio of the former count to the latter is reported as 1.25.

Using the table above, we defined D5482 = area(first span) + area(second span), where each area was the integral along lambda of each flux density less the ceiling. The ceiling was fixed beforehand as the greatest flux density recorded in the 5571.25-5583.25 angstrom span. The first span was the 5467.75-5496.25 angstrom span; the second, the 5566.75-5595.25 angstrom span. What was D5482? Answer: -131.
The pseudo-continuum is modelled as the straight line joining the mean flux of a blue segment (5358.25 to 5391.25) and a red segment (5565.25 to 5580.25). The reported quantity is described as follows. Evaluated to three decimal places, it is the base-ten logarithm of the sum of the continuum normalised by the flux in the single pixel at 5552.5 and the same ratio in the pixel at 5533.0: 0.307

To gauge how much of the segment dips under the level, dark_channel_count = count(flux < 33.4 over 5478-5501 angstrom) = 8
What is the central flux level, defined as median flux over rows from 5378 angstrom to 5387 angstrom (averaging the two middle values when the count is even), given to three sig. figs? 33.5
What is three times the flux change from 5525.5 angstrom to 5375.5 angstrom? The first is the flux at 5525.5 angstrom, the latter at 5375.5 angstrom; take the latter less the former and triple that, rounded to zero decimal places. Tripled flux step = -14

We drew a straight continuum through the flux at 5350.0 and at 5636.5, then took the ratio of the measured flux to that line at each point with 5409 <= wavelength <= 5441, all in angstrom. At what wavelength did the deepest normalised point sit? 5416.0 angstrom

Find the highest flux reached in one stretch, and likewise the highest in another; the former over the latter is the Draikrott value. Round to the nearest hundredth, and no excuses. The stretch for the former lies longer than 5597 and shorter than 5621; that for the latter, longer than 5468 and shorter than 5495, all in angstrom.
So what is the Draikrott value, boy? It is 1.00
